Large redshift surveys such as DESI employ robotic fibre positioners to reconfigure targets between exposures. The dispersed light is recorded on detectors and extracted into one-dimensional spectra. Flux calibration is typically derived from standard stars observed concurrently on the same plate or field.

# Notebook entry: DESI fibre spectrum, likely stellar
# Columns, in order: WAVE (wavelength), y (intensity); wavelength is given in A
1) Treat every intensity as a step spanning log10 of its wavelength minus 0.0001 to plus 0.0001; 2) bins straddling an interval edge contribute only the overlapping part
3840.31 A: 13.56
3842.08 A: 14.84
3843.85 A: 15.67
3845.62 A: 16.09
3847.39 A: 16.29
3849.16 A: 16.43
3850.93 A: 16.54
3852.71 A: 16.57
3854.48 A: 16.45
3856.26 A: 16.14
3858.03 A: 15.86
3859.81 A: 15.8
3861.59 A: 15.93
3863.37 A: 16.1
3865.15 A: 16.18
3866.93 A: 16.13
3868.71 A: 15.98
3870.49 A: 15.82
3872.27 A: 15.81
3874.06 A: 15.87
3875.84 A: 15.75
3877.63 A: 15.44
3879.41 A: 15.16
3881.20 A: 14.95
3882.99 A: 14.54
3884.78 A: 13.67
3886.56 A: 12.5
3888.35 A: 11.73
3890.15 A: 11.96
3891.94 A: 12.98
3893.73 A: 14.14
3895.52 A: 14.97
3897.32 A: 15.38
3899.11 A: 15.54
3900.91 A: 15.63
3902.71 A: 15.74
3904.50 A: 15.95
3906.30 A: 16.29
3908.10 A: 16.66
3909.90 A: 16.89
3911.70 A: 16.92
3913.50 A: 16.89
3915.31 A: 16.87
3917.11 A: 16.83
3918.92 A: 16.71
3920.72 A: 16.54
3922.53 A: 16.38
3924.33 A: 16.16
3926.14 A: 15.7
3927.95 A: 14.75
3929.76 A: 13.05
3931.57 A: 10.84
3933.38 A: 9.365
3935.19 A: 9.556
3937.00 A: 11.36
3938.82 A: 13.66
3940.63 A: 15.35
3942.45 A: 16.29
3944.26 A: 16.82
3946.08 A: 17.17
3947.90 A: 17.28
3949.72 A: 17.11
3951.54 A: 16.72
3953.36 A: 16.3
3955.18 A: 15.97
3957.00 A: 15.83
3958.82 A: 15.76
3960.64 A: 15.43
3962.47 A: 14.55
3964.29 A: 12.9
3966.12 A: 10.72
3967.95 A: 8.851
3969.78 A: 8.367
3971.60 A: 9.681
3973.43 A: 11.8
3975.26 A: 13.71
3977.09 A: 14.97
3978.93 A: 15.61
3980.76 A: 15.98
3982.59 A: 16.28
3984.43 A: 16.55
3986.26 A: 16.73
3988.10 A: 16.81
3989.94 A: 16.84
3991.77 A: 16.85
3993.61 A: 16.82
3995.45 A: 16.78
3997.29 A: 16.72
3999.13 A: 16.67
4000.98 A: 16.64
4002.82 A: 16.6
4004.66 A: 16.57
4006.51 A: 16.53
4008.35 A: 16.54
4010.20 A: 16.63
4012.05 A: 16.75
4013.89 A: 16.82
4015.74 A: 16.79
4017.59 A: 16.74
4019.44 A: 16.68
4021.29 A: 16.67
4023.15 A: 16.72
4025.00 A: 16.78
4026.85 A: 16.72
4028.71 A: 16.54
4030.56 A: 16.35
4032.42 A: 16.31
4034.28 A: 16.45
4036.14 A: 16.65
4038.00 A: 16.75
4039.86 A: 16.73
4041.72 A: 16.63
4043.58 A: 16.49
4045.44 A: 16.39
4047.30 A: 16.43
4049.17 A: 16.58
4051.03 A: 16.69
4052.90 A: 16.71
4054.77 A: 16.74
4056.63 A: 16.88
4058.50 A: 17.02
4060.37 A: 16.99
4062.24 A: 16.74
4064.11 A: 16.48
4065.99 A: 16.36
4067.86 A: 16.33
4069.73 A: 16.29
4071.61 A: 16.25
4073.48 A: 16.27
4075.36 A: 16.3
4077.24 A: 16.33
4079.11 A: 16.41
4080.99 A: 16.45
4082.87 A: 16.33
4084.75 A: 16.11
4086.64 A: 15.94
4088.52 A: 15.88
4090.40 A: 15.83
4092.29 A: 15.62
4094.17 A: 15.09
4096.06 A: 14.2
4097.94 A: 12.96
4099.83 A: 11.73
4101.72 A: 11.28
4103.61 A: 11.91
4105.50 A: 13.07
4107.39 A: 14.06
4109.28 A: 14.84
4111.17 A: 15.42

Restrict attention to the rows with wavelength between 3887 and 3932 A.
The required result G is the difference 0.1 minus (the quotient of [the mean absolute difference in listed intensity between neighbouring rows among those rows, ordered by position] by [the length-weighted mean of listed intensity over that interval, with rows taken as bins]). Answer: 0.069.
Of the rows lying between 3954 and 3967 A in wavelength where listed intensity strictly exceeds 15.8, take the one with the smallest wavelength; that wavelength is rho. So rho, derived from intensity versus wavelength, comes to 3955.18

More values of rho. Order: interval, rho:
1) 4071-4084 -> 4071.61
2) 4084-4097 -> 4084.75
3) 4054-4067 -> 4054.77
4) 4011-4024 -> 4012.05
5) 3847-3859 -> 3847.39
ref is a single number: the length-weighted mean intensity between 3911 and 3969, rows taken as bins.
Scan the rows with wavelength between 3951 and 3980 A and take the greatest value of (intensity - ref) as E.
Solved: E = 1.91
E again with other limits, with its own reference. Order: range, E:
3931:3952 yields 2.47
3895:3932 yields 2.11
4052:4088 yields 2.21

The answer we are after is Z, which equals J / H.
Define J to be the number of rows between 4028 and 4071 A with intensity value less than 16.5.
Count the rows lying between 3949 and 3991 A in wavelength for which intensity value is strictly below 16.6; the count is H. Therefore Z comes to 0.6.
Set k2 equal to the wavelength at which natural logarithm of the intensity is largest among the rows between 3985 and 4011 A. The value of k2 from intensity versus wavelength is 3991.77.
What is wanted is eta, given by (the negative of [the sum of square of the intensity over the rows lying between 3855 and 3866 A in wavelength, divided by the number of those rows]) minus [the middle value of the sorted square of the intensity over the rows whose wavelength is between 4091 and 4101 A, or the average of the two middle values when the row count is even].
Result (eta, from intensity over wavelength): -458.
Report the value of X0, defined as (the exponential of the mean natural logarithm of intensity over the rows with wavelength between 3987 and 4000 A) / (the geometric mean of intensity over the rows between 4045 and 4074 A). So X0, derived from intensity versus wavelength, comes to 1.01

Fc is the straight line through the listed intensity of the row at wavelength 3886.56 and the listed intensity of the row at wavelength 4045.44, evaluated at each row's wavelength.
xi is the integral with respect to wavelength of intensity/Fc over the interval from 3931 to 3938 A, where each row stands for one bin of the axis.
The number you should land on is 5.3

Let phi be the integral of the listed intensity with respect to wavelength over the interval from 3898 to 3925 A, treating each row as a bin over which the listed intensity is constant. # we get 443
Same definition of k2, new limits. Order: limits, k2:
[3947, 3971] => 3947.90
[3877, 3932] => 3911.70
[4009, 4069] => 4058.50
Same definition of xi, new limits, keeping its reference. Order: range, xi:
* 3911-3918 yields 9.0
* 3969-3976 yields 5.2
